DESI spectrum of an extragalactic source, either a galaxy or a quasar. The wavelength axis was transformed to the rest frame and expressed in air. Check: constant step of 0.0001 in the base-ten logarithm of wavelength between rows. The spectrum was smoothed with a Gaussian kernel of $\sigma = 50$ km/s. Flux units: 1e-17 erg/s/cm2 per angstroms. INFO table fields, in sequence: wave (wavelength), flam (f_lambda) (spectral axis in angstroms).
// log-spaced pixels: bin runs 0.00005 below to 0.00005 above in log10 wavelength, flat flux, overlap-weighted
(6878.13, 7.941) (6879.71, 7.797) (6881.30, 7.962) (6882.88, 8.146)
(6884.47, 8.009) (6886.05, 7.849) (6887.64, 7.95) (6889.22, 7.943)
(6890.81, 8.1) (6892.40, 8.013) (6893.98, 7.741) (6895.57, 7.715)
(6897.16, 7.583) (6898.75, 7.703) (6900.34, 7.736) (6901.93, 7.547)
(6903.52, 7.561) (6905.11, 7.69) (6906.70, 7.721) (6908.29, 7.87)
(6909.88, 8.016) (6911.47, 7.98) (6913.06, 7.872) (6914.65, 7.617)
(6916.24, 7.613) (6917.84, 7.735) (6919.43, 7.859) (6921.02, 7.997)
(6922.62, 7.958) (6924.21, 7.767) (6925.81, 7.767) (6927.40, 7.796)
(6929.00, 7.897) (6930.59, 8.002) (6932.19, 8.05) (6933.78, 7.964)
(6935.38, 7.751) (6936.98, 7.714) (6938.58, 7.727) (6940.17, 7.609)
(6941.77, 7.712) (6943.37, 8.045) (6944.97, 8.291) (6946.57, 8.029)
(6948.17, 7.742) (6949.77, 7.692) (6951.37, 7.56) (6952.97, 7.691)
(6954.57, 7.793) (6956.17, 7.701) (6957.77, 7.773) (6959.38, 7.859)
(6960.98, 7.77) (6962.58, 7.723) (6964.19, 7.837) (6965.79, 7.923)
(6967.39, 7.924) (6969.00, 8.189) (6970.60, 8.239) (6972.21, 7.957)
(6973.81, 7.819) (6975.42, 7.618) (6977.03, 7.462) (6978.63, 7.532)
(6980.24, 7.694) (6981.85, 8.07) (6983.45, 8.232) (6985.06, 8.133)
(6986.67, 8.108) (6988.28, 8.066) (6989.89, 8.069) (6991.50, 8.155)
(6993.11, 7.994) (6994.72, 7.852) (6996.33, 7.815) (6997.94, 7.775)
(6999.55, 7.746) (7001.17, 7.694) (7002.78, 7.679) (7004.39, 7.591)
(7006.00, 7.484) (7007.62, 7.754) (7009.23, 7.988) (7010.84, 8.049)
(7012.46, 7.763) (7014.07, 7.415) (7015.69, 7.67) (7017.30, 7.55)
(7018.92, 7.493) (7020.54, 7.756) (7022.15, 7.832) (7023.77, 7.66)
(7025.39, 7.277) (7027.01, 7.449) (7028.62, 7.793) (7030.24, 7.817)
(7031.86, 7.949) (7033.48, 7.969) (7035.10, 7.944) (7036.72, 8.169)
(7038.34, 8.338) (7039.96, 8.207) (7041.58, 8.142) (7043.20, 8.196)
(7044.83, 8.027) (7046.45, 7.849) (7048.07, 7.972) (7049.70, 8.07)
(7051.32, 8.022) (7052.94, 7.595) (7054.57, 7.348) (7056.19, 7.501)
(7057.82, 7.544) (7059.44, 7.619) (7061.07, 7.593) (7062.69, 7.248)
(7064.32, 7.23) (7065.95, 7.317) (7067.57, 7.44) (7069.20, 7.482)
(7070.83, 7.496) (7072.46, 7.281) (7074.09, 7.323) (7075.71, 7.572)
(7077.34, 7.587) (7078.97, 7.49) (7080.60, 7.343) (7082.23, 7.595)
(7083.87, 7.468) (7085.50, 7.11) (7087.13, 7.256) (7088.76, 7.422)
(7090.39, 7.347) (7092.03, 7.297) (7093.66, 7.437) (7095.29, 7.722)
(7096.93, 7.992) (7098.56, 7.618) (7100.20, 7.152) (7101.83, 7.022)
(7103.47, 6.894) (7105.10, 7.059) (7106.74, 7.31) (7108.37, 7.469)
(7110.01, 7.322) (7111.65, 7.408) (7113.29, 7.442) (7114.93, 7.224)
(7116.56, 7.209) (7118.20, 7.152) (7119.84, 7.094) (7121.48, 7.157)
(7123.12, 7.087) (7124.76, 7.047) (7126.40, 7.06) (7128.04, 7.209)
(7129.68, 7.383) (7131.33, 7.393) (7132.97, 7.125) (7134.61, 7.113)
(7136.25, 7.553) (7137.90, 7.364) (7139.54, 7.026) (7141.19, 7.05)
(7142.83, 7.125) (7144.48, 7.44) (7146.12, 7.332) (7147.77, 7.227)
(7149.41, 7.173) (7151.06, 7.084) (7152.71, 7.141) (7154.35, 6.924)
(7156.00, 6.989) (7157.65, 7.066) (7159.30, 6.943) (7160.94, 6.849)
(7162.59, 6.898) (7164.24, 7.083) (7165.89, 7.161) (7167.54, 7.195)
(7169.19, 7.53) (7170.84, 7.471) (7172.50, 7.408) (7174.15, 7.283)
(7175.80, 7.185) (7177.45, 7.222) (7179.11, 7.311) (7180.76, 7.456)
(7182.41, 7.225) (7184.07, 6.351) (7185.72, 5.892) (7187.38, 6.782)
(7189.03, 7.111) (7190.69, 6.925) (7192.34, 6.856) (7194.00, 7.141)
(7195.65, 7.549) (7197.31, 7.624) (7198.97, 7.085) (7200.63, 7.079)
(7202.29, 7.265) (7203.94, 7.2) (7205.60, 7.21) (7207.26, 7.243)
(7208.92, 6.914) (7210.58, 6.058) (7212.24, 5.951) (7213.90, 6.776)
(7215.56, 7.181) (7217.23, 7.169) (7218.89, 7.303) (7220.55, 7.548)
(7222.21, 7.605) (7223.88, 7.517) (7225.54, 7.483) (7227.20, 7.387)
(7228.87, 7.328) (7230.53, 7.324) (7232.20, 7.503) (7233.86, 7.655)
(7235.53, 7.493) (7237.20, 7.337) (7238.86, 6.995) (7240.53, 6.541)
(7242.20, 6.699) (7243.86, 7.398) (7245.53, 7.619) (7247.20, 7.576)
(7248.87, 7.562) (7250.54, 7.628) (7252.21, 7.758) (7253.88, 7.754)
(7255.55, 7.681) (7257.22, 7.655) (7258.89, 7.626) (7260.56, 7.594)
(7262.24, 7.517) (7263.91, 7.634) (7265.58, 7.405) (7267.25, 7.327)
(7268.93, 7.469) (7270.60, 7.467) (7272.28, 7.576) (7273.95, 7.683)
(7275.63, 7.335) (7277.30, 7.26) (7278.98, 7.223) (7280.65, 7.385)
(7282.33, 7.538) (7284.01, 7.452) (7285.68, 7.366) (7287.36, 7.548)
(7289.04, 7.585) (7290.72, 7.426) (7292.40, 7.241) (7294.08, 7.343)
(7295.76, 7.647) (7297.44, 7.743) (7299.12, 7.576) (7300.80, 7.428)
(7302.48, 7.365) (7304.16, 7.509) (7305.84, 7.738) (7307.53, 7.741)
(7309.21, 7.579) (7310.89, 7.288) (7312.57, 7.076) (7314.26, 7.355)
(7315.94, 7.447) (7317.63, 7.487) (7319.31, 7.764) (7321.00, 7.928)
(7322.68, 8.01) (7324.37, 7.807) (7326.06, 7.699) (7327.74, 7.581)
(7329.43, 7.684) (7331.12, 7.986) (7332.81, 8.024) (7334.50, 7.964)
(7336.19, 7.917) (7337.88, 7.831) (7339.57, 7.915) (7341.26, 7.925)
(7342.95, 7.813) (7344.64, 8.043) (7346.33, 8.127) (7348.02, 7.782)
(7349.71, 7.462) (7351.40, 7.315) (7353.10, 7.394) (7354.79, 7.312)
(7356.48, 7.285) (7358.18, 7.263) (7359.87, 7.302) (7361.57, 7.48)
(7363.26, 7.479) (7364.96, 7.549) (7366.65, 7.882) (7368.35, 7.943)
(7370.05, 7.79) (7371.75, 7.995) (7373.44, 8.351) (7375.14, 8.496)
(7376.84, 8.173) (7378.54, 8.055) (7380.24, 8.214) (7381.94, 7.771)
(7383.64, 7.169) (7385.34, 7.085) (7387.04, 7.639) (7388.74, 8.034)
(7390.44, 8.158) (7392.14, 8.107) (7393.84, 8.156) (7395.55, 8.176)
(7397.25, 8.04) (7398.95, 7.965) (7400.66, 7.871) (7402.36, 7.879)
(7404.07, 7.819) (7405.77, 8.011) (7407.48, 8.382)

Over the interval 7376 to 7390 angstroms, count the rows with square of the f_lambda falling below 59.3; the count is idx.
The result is 3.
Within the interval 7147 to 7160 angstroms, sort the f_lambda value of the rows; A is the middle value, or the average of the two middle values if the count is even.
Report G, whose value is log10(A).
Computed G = 0.850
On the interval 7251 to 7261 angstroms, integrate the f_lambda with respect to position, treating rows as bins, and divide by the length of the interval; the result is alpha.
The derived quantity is 7.68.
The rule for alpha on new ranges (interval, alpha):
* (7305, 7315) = 7.46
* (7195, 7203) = 7.31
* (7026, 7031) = 7.68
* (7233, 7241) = 7.24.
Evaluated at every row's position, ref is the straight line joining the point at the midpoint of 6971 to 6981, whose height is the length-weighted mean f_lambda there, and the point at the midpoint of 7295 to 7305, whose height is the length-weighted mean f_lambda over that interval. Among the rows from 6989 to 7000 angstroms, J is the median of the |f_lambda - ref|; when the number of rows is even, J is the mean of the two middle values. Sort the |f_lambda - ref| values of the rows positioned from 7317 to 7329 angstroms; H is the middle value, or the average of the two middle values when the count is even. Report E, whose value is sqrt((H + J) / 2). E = 0.44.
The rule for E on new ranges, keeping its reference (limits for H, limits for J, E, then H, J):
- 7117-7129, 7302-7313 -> 0.60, 0.54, 0.19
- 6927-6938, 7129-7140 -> 0.47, 0.17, 0.26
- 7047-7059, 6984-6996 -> 0.58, 0.31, 0.38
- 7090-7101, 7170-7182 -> 0.54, 0.30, 0.29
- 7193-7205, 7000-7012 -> 0.49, 0.39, 0.10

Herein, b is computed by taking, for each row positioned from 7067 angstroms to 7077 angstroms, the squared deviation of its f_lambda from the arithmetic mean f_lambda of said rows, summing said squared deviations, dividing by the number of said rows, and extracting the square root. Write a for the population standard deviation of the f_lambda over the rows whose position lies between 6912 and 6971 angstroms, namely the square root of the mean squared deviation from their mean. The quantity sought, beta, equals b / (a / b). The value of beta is 0.06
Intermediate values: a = 0.173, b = 0.10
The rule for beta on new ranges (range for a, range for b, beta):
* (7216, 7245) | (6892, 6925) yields 0.08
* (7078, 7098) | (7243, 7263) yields 0.04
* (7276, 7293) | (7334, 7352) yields 0.42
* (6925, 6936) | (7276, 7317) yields 0.26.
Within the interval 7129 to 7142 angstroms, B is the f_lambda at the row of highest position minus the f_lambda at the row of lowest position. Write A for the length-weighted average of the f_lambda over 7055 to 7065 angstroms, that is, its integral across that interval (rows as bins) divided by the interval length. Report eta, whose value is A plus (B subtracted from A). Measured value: 15.25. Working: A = 7.46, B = -0.3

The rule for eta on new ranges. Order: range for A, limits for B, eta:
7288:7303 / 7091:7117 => 15.06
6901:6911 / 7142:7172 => 15.14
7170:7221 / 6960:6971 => 13.64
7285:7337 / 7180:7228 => 15.28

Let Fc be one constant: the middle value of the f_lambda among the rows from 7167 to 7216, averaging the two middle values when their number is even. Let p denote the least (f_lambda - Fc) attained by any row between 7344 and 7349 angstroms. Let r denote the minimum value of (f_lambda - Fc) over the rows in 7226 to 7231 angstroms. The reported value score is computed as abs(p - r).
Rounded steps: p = 0.6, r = 0.13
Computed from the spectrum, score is 0.46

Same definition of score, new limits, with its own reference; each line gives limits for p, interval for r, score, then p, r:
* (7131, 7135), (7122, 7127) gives 0.07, -0.1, -0.14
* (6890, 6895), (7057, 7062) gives 0.20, 0.6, 0.35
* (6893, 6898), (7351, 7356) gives 0.27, 0.4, 0.12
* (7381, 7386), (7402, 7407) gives 0.73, -0.1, 0.63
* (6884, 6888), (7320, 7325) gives 0.04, 0.7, 0.62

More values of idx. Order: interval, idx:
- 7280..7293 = 8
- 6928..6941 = 1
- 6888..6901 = 1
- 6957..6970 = 0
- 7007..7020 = 4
